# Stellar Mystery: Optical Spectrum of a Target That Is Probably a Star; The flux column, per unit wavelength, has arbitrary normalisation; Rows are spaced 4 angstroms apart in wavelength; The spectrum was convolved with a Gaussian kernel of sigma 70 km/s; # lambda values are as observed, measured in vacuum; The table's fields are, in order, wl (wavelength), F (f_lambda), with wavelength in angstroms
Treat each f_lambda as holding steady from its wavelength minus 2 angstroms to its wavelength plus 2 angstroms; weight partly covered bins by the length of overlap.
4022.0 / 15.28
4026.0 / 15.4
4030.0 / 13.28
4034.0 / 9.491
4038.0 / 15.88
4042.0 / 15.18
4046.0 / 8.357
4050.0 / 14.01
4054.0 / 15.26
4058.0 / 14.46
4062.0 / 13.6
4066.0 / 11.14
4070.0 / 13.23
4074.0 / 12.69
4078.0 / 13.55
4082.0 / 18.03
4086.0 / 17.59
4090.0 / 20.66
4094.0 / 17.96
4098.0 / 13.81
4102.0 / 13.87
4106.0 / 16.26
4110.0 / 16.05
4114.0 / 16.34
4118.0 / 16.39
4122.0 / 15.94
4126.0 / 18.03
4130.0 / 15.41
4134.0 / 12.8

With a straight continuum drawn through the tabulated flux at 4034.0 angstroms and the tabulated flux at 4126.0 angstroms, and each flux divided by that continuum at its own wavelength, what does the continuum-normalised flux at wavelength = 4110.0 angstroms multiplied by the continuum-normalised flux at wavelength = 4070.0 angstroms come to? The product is 1.00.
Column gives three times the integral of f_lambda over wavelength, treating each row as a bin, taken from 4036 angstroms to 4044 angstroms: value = 373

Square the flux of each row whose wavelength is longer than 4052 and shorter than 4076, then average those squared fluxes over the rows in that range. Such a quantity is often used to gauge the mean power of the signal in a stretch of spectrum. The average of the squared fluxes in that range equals 181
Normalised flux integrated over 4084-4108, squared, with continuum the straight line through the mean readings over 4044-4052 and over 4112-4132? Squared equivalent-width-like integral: 761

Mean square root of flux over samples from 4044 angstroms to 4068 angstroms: 3.56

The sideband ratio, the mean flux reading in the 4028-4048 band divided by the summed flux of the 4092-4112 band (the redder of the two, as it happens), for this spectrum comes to 0.160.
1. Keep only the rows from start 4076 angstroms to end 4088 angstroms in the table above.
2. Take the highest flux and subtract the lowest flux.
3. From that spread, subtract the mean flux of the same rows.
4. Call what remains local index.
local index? -12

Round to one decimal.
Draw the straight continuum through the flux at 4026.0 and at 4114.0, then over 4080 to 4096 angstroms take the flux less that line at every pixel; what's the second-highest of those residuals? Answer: 2.0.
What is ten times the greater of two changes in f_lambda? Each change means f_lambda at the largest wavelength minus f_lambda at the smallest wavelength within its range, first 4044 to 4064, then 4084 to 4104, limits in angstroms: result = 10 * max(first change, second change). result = 52.4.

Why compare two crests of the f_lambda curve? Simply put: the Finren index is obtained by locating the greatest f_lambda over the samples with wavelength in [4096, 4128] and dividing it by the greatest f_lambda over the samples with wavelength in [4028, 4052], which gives 1.1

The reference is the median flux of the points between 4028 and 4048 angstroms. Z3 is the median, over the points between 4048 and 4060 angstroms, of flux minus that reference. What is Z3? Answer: 1.2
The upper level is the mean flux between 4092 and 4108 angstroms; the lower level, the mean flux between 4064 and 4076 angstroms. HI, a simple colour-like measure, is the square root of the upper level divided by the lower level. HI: 1.12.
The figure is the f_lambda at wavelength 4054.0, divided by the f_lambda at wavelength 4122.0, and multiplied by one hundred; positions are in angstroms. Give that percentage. 96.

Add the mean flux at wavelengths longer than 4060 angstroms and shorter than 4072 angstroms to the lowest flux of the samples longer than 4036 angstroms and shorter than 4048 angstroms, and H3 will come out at 21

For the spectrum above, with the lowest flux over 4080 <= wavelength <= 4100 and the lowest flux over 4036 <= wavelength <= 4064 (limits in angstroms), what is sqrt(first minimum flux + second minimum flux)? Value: 4.7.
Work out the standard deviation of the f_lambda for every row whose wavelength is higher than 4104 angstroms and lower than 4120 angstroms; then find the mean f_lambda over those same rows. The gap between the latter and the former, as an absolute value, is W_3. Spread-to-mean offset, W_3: 16.1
